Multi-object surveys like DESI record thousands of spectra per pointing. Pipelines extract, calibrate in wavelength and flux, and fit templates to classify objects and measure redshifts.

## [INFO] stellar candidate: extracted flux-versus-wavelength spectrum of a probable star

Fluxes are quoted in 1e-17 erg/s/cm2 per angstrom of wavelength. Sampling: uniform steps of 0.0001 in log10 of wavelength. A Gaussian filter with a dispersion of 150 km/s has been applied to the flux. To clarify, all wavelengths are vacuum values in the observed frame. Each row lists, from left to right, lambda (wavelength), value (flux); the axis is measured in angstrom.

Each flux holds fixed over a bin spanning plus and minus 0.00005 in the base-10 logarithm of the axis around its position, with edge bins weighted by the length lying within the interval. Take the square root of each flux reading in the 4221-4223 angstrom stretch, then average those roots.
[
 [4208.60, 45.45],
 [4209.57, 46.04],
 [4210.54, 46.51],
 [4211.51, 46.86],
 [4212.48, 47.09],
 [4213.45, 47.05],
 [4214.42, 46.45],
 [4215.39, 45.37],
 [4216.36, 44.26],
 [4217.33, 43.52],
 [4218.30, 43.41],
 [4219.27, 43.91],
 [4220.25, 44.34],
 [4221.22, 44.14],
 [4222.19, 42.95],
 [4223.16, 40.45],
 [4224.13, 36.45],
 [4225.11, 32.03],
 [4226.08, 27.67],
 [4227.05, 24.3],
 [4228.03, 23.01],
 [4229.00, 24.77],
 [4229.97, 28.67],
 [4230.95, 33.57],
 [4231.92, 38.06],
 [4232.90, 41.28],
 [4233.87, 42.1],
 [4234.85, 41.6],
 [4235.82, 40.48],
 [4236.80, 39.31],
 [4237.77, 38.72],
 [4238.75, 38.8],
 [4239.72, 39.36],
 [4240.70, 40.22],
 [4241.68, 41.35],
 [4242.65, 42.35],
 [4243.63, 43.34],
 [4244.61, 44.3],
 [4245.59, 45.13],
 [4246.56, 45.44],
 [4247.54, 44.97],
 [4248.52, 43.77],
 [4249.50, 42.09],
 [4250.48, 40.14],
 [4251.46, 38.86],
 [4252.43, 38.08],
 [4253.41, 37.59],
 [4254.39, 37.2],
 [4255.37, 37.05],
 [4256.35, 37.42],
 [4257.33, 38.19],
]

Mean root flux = 6.6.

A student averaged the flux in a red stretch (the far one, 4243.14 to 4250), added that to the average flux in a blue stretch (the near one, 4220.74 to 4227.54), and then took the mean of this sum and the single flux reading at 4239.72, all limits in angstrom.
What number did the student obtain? 59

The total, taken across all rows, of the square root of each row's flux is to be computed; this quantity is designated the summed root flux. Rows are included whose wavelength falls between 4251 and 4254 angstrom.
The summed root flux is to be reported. 18.5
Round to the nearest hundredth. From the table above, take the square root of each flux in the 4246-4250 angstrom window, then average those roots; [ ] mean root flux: 6.64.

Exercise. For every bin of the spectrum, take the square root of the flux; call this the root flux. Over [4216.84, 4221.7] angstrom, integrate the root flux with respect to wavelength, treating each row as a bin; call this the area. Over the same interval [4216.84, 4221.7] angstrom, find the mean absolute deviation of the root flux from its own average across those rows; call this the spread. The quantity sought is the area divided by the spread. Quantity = 1334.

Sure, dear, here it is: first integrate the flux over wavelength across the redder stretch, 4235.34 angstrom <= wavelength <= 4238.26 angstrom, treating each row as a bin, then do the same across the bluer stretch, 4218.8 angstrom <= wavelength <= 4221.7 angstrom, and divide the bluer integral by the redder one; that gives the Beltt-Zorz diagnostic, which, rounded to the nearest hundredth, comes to 1.11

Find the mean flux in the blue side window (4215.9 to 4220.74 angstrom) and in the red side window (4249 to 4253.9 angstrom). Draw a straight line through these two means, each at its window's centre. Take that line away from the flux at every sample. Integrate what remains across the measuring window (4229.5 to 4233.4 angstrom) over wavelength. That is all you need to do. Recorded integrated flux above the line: -26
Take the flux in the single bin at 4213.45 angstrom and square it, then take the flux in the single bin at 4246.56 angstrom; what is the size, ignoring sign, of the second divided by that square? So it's 0.0205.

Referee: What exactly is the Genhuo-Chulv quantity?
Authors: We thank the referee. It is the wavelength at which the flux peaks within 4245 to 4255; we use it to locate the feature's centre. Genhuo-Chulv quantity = 4246.56 angstrom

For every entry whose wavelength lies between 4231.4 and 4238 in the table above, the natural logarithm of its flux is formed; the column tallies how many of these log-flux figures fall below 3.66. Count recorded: 2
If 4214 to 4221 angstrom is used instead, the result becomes 0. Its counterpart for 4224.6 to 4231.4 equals 7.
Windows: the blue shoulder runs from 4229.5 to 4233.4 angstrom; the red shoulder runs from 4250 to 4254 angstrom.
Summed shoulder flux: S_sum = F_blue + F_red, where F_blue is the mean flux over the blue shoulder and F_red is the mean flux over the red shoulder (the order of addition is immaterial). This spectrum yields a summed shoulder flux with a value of 74.1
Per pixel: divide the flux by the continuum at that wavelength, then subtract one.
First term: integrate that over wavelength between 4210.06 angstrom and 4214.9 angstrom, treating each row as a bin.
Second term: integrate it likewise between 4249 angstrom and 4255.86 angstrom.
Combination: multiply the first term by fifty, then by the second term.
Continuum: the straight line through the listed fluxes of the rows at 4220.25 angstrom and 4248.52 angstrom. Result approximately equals -10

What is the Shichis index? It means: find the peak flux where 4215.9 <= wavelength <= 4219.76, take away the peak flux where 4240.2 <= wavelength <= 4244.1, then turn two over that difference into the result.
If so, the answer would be 2.2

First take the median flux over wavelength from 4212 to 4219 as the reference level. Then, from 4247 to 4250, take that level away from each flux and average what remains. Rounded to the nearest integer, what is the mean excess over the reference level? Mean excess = -2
